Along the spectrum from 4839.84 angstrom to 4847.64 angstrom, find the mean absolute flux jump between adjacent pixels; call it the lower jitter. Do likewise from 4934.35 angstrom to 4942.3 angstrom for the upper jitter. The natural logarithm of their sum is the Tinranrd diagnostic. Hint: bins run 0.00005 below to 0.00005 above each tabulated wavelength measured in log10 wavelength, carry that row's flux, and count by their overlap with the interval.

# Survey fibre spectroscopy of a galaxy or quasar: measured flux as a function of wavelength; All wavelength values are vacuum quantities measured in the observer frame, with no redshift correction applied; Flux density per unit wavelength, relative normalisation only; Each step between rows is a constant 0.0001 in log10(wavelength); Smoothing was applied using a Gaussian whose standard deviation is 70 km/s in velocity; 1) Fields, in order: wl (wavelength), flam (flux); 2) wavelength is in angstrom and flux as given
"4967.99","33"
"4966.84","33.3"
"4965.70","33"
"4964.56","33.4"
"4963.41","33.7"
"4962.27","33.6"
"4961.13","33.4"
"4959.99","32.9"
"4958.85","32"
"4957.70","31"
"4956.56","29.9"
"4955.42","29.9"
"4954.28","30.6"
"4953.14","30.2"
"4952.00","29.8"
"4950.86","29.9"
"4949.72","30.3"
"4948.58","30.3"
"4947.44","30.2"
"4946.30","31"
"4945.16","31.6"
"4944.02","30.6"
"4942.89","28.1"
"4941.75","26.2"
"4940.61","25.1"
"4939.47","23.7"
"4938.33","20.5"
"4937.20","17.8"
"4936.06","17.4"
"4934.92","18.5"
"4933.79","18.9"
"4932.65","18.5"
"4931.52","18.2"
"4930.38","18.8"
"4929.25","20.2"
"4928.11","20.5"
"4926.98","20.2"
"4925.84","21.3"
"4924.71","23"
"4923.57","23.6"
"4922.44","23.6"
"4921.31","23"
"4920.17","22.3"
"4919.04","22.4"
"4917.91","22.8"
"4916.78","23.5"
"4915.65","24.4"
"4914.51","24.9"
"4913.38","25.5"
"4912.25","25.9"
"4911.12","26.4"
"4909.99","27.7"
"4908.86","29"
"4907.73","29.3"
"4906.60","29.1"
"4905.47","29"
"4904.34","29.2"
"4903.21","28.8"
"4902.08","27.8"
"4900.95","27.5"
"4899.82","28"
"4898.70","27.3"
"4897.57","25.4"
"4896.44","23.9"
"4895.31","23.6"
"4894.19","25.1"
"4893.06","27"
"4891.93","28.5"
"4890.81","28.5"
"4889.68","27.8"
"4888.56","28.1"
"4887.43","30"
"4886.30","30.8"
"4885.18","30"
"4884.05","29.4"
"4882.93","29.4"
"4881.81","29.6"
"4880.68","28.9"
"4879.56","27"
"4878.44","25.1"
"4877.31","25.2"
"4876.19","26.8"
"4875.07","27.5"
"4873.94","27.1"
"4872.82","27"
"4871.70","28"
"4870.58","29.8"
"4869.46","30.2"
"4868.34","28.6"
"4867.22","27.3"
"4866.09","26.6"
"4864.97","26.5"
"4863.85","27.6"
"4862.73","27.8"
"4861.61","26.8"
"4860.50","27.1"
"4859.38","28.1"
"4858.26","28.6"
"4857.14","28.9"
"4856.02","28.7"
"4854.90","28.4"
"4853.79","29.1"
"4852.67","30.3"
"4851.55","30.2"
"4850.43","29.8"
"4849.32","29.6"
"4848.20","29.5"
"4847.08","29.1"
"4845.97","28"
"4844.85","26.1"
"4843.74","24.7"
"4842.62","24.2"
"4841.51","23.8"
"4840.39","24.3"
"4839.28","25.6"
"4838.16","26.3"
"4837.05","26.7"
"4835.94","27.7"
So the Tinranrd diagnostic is 1.0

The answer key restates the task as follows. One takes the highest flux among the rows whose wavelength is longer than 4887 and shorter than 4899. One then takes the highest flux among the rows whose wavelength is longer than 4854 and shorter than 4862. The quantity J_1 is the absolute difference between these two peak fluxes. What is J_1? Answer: 1.1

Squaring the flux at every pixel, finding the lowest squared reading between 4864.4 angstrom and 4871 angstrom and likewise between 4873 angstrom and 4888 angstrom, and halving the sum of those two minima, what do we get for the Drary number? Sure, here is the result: 666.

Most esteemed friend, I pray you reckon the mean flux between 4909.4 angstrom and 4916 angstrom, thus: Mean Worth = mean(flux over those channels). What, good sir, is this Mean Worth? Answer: 26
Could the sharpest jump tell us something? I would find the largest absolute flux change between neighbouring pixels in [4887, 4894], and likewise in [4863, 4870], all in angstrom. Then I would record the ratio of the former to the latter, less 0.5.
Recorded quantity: 0.69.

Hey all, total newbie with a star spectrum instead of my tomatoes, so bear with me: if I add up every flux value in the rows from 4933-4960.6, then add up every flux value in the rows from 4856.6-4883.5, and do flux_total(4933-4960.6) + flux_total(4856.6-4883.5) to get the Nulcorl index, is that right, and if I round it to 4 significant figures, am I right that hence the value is 1322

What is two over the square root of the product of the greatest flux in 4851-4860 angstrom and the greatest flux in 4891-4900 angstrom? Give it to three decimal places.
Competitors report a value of 0.068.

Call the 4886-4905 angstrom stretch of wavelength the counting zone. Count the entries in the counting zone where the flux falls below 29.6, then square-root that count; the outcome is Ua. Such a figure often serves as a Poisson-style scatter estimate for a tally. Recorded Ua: 3.9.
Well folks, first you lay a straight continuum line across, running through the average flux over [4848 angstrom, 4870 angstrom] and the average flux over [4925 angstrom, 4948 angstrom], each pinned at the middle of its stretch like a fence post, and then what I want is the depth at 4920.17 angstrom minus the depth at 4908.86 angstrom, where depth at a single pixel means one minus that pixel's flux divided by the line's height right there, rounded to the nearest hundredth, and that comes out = 0.24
